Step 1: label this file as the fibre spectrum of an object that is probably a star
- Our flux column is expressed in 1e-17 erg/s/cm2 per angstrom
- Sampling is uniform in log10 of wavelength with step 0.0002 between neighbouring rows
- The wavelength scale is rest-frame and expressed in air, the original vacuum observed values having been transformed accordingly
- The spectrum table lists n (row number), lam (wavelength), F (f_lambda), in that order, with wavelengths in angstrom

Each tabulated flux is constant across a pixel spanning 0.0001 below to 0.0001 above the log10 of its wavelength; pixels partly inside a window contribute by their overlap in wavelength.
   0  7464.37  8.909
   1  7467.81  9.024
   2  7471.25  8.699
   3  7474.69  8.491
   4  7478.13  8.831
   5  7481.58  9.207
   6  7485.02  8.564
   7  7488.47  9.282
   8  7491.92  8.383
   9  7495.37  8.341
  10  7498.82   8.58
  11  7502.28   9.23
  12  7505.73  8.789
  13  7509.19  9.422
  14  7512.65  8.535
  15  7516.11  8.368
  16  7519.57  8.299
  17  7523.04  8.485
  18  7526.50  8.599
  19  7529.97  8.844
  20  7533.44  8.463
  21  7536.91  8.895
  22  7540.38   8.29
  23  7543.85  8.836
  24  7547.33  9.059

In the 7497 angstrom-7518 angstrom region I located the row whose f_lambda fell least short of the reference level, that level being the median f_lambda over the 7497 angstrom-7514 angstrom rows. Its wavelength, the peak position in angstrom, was 7509.19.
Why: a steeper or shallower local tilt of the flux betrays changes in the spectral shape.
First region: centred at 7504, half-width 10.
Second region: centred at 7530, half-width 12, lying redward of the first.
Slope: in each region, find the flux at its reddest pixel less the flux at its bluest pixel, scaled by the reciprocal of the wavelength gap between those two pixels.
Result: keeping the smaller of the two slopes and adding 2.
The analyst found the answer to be 2.00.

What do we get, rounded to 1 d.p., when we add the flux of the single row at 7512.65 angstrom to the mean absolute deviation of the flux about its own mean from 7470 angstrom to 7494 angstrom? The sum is 8.8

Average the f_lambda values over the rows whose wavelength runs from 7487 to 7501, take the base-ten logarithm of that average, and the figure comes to 0.937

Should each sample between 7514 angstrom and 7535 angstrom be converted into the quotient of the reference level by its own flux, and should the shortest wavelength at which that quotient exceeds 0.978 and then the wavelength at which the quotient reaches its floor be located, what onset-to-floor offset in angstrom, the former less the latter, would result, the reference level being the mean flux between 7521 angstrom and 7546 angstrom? -13.9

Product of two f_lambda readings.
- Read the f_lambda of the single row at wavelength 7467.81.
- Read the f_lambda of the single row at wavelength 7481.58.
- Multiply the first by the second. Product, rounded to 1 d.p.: 83.1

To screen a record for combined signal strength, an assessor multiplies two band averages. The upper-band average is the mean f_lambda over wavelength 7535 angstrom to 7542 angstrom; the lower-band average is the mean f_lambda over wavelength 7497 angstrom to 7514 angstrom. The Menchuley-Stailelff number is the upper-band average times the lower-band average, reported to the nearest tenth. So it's 76.6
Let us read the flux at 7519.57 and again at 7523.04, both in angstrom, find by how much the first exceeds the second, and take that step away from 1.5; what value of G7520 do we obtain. 1.69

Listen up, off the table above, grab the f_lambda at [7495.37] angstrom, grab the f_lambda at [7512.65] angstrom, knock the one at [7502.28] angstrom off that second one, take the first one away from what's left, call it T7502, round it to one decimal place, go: -9.0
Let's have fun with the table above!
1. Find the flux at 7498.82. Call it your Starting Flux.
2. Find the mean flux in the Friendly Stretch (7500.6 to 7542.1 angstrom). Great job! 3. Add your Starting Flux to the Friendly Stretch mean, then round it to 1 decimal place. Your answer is 17.3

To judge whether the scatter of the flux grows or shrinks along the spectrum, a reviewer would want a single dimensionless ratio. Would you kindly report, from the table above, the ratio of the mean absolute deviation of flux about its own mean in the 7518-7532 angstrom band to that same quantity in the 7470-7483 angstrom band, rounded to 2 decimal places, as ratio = 0.78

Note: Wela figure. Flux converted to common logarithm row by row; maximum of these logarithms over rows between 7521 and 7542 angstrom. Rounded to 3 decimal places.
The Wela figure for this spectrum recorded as 0.949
